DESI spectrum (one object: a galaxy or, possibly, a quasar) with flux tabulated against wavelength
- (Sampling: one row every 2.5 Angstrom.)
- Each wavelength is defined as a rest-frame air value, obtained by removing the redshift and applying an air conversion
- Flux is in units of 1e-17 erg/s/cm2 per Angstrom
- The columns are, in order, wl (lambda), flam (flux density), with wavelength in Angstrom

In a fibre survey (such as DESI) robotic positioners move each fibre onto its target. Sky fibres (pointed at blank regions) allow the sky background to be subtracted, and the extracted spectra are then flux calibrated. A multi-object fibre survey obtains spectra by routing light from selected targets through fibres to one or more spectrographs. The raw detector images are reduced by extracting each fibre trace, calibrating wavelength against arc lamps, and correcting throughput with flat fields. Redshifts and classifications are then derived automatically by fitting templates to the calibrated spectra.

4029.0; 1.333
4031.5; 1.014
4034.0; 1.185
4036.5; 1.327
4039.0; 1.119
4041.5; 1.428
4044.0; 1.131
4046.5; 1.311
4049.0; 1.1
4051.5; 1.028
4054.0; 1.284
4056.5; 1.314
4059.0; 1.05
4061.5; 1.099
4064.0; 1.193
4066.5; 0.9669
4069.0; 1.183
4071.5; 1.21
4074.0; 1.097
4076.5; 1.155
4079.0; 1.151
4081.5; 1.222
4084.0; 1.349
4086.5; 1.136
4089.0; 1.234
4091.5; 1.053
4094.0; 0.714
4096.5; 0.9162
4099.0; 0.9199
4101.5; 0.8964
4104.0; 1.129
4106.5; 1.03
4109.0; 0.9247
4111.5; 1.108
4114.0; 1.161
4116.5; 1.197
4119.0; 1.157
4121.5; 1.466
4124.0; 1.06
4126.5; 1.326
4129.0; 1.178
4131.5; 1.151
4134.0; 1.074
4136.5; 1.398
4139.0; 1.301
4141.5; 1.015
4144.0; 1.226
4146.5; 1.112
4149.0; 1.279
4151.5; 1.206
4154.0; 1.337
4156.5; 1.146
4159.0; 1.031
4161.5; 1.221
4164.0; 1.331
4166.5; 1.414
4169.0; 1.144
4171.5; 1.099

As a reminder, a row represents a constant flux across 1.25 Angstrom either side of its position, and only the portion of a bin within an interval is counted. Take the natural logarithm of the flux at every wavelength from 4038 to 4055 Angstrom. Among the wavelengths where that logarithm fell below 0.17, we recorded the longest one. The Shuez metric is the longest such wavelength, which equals 4051.5 Angstrom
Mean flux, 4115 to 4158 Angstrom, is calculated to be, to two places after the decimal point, 1.21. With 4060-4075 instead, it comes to 1.12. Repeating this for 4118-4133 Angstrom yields 1.22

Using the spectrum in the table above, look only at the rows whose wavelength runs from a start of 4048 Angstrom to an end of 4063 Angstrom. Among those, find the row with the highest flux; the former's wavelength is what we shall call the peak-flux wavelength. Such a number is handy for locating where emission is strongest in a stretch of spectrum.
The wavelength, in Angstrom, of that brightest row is 4056.5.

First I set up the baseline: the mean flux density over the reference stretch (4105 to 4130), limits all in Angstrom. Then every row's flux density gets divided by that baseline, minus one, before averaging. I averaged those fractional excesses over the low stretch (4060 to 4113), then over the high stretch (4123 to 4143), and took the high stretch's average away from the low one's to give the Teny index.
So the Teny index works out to -0.09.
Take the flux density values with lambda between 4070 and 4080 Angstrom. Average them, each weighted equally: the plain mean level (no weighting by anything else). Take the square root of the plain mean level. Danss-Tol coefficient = 1.07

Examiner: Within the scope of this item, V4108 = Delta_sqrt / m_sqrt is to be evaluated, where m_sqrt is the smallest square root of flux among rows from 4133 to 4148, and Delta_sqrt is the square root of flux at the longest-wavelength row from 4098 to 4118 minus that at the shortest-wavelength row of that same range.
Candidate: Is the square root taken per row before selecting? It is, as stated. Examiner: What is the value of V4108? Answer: 0.13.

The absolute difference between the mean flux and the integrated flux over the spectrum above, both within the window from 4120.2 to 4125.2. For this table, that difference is 5.1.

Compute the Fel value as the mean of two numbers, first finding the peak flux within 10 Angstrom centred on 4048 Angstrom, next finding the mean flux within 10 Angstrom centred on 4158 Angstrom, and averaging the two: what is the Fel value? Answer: 1.25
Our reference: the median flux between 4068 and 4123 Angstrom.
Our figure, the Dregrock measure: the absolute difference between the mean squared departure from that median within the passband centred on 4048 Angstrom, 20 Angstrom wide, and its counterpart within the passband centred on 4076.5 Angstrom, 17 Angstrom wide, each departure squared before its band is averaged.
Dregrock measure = 0.014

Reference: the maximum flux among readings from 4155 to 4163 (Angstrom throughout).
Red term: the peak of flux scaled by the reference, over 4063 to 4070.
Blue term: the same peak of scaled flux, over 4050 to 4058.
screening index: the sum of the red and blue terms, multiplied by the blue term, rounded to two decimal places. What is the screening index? 2.21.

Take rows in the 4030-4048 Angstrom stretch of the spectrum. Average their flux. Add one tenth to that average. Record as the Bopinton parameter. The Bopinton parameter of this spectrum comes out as 1.32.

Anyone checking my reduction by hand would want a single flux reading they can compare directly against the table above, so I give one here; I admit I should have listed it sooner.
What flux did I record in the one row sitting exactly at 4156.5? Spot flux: 1.146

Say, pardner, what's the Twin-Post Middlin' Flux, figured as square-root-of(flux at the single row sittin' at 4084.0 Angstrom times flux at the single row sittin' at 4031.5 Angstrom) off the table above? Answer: 1.17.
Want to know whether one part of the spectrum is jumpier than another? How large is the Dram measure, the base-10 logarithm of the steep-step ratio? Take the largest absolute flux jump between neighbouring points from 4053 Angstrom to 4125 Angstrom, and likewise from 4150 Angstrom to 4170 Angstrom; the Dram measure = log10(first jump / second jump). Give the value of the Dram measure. 0.18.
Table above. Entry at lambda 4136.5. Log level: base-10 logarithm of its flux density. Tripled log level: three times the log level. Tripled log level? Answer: 0.44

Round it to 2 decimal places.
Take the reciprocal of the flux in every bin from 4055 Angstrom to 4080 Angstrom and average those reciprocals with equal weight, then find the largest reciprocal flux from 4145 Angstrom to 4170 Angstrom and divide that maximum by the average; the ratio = 1.10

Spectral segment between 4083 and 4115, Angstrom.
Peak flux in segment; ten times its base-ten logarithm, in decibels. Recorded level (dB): 1.30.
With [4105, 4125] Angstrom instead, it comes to 1.66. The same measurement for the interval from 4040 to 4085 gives 1.55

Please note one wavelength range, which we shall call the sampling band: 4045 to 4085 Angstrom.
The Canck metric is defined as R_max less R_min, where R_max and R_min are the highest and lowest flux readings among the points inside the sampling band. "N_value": 0.382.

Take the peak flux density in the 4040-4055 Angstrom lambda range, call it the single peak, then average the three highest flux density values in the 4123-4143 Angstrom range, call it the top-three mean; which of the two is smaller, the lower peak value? 1.34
